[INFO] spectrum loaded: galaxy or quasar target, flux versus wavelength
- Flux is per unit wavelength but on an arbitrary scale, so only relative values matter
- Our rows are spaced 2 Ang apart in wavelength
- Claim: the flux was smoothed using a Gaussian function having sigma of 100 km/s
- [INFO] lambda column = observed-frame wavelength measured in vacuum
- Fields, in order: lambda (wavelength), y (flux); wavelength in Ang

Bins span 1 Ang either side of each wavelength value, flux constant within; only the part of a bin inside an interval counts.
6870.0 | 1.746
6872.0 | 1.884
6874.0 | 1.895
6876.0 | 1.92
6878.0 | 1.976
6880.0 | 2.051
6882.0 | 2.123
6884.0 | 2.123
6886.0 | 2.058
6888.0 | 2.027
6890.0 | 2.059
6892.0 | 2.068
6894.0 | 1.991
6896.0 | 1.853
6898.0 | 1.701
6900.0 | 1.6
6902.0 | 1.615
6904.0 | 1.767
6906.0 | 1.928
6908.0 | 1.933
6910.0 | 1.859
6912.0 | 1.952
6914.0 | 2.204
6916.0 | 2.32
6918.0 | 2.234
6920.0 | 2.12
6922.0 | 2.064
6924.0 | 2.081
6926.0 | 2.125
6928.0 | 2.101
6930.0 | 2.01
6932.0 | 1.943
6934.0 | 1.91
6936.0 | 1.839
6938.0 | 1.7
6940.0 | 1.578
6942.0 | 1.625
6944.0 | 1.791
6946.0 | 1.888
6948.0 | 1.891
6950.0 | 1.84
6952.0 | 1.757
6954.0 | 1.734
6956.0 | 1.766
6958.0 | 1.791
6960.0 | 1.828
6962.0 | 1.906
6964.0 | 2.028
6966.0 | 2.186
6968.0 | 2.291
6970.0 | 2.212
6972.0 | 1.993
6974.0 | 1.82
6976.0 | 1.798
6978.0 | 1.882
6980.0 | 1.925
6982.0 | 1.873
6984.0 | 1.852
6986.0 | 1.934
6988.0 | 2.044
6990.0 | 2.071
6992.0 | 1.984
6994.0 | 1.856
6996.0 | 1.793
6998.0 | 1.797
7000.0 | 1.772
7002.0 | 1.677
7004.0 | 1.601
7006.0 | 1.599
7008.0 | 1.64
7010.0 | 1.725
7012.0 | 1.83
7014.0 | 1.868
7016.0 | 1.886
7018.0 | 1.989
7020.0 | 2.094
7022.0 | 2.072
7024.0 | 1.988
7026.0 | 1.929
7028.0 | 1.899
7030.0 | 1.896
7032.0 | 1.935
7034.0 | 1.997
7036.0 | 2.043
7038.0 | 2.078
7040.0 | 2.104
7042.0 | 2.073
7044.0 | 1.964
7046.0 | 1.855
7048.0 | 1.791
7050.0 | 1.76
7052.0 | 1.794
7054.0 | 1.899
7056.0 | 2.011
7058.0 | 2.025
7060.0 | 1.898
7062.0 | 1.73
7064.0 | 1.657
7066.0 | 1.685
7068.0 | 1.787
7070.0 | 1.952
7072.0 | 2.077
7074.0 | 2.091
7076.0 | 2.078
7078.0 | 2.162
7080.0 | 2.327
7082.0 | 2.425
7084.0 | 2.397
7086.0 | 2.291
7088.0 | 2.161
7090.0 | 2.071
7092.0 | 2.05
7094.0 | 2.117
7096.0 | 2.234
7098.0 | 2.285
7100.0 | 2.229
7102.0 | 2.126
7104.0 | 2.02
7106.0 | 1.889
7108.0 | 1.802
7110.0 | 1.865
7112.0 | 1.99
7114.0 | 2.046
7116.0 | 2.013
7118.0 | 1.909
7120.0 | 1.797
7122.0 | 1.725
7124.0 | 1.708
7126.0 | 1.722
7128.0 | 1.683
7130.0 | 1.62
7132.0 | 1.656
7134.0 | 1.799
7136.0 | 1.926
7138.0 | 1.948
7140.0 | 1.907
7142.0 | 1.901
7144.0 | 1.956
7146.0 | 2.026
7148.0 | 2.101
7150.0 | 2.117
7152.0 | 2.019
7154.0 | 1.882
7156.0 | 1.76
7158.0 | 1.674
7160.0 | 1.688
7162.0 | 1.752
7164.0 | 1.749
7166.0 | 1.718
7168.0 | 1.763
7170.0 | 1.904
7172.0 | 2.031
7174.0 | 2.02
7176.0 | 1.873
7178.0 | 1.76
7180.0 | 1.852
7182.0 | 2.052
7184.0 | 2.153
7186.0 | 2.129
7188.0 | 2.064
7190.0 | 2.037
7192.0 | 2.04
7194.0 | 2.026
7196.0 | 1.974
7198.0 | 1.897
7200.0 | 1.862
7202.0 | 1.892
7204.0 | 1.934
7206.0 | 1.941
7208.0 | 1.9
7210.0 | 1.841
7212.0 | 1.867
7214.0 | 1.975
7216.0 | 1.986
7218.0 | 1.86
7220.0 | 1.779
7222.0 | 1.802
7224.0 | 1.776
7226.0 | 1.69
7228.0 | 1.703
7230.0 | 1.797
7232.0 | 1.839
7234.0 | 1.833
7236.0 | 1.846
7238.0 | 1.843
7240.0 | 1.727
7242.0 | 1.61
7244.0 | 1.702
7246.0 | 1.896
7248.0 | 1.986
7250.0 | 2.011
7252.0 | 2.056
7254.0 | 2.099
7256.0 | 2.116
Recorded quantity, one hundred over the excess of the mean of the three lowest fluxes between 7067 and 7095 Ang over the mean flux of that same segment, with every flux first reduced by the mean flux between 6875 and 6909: -471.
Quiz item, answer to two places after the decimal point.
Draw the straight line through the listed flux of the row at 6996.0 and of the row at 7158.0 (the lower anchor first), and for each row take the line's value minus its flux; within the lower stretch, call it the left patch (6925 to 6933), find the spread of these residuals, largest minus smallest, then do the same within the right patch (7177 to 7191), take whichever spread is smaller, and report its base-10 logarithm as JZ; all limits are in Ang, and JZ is -0.75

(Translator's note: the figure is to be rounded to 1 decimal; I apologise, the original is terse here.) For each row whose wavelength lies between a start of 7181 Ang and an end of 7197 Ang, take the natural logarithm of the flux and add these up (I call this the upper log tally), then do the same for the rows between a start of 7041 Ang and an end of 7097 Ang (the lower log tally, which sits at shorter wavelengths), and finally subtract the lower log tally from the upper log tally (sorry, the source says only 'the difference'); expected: -13.7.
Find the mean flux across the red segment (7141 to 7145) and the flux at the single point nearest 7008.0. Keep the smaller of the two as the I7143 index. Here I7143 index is 1.64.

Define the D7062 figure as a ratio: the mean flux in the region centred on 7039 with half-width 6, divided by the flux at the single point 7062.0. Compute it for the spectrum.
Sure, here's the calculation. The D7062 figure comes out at 1.18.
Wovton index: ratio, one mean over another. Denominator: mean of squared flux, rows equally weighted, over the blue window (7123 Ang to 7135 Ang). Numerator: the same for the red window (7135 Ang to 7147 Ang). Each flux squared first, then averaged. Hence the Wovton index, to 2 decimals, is 1.31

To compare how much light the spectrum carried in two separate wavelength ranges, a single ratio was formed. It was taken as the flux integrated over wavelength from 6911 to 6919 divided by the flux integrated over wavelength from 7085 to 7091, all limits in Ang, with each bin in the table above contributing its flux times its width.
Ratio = 1.3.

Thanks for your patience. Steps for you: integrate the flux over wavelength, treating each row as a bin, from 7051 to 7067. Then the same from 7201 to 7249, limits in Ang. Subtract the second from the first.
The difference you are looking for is -59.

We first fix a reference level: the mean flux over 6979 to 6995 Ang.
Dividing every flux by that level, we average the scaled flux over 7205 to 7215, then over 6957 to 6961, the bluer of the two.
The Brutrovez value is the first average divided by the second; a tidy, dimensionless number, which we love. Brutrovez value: 1.05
